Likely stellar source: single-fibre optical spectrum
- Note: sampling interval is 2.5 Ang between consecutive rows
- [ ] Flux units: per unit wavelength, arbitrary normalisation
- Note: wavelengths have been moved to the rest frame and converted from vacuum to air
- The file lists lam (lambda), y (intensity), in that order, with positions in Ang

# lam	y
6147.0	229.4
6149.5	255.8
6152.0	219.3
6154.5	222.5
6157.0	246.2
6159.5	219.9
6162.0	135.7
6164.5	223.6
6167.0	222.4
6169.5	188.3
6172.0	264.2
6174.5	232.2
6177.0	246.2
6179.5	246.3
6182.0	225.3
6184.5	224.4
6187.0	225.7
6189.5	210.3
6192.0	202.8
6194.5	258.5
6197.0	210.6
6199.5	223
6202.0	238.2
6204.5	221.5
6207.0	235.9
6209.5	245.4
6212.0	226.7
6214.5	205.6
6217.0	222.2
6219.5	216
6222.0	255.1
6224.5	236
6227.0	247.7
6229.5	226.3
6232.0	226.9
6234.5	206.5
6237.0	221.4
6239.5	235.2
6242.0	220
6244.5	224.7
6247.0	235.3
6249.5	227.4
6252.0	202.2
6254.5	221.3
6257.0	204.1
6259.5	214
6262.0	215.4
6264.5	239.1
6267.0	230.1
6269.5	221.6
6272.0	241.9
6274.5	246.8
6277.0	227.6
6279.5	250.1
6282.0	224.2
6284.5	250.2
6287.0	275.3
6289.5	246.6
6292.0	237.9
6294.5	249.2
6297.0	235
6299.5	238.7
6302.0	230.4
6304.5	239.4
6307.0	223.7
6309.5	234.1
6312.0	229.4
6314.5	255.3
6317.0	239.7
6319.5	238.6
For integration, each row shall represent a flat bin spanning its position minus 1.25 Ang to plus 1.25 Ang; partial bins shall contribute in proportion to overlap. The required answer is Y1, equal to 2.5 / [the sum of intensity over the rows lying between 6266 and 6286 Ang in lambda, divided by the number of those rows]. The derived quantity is 0.0106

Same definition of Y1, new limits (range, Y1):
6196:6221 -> 0.0111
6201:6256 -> 0.0110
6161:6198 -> 0.0113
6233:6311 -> 0.0108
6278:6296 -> 0.0101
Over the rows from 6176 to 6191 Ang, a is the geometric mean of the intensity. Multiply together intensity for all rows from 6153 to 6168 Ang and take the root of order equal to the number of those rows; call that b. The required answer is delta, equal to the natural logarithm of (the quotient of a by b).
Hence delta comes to 0.10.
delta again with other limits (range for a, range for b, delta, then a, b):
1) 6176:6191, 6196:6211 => 0.00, 229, 229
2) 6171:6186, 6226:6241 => 0.05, 239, 227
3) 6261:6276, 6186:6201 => 0.05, 232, 221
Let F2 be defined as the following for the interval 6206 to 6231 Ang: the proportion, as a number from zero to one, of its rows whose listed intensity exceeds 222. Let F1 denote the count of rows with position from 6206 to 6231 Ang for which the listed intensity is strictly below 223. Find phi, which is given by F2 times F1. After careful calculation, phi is 2.4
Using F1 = 3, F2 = 0.80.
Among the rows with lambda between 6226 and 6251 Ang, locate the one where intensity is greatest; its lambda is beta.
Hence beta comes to 6227.0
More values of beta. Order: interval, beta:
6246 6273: 6272.0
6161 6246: 6172.0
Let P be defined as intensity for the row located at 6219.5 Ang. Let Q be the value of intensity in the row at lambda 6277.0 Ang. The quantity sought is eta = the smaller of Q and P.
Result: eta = 216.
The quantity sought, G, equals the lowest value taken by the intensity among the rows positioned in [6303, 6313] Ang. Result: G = 223.7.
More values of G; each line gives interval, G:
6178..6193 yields 202.8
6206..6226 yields 205.6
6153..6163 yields 135.7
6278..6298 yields 224.2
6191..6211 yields 202.8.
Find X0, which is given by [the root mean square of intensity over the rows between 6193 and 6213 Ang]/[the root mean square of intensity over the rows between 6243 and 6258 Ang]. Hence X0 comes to 1.06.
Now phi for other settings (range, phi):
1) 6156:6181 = 2.8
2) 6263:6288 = 0.9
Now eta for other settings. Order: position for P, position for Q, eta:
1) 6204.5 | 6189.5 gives 210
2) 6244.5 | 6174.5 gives 225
